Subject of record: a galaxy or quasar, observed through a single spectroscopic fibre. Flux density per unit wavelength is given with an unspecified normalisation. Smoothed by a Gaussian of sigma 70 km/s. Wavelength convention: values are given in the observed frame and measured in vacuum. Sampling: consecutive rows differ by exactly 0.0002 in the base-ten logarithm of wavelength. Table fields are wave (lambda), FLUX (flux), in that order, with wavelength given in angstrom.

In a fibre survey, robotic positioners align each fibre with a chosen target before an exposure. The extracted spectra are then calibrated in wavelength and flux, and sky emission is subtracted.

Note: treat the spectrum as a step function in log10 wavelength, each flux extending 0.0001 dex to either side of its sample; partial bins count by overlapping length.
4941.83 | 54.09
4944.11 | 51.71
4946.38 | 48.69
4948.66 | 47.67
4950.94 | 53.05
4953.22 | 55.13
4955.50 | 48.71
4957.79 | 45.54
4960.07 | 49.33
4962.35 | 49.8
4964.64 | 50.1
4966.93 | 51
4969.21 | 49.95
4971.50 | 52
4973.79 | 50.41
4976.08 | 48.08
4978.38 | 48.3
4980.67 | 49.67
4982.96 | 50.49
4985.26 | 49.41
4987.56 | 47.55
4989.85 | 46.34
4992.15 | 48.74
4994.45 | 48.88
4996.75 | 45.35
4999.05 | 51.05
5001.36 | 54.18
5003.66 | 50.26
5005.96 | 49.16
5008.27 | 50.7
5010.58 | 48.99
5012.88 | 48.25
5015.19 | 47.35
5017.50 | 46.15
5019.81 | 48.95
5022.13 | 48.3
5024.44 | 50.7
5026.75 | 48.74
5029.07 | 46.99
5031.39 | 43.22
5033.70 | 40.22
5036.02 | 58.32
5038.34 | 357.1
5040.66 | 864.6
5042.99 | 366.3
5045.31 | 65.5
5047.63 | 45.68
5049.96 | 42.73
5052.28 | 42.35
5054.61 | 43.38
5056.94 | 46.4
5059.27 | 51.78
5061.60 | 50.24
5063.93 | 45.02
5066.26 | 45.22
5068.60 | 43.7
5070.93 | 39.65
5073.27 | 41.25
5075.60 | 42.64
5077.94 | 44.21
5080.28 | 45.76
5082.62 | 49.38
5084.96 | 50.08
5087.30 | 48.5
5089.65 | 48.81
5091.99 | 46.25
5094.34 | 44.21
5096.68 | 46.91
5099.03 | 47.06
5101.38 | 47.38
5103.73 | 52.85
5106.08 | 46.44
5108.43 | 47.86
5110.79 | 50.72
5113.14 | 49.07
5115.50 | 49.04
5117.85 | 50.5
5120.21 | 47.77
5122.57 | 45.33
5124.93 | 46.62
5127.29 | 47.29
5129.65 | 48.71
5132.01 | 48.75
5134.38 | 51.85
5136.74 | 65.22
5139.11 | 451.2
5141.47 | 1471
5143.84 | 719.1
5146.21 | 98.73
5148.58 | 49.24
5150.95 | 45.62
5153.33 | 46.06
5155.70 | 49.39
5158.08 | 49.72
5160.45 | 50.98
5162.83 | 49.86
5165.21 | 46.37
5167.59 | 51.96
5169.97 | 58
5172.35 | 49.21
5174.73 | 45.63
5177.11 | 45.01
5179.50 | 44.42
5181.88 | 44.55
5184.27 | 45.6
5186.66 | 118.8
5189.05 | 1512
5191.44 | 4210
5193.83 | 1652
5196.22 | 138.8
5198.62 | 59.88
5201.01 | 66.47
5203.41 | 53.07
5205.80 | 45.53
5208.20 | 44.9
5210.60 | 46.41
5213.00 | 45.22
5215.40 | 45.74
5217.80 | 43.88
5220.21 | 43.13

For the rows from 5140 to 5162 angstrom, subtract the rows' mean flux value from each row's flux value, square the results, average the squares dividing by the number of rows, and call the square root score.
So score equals 467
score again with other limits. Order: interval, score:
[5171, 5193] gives 1328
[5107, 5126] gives 2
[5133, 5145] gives 523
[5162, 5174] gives 4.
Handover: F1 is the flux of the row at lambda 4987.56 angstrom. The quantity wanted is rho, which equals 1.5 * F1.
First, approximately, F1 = 47.55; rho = 71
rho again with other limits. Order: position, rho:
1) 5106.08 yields 70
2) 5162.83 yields 75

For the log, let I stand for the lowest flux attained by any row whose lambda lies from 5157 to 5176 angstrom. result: 45.63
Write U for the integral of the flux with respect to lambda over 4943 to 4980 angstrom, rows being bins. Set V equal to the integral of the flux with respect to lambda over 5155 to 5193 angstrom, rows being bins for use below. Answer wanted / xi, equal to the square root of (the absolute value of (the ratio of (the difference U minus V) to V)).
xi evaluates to 0.9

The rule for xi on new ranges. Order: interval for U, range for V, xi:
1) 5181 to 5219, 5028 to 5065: 1.7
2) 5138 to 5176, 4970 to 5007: 1.8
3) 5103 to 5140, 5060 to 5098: 0.7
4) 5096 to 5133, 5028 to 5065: 0.8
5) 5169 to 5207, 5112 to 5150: 1.2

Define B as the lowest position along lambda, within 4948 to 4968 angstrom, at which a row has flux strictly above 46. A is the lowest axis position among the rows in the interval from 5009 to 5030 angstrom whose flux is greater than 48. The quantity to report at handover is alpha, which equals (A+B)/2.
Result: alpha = 4979.6 angstrom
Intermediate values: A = 5010.58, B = 4948.66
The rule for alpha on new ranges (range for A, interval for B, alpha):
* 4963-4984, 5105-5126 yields 5035.4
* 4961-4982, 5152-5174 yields 5057.8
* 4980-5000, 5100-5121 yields 5041.0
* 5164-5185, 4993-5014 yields 5081.0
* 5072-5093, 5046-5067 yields 5069.8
